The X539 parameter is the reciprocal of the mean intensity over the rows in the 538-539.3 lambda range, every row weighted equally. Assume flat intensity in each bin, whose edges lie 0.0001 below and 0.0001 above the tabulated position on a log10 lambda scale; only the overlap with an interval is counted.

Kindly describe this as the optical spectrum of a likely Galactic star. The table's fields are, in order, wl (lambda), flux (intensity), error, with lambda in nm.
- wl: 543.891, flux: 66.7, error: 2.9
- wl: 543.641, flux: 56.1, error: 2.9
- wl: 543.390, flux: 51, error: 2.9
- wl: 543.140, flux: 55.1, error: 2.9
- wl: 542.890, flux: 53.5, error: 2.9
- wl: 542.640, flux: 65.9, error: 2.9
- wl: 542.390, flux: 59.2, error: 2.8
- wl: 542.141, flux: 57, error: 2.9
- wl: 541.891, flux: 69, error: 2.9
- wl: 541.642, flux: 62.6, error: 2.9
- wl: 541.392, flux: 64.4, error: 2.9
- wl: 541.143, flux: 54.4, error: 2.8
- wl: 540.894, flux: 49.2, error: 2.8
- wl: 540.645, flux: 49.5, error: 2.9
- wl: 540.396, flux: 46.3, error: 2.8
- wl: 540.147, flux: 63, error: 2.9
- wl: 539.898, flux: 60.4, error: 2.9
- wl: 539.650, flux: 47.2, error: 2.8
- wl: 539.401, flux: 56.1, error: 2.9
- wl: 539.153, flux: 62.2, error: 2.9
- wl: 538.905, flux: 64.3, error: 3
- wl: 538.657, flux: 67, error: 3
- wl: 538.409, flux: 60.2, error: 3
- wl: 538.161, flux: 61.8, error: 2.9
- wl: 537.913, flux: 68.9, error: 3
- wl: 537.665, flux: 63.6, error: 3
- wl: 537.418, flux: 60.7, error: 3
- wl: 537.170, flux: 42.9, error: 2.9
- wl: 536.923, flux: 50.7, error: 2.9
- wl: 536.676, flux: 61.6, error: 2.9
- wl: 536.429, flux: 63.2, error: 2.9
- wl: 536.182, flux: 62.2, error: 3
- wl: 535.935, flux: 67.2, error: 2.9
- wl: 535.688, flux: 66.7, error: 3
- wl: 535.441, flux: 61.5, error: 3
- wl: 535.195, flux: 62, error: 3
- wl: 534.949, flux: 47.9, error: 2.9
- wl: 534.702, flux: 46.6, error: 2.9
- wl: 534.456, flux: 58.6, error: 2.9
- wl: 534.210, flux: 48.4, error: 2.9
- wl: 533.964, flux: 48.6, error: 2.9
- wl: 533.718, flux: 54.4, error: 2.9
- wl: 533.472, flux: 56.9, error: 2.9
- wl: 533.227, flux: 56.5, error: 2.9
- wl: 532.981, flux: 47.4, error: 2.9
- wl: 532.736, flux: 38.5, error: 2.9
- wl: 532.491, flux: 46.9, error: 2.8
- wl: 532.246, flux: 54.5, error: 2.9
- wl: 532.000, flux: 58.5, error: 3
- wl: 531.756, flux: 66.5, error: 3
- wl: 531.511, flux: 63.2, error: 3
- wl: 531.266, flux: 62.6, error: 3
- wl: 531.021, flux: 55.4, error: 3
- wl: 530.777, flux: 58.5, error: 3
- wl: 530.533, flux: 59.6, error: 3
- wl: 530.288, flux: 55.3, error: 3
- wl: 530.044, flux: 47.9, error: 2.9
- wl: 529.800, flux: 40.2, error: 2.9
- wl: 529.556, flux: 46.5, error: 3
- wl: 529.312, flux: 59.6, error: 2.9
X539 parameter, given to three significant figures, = 0.0158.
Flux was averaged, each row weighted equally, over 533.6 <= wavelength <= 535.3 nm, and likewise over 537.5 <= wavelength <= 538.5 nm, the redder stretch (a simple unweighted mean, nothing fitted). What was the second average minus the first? 11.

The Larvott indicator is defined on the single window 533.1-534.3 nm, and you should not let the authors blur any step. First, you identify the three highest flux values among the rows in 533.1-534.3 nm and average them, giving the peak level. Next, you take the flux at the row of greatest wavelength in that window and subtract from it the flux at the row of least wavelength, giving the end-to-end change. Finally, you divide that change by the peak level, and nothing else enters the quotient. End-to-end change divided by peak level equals -0.14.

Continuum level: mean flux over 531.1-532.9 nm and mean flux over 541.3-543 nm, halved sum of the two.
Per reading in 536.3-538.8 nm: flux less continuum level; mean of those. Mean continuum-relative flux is 1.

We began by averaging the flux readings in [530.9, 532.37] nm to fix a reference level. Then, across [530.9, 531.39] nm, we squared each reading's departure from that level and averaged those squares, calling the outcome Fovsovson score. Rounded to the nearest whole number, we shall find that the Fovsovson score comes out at 14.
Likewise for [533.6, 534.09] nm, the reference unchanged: 83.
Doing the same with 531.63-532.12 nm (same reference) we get 22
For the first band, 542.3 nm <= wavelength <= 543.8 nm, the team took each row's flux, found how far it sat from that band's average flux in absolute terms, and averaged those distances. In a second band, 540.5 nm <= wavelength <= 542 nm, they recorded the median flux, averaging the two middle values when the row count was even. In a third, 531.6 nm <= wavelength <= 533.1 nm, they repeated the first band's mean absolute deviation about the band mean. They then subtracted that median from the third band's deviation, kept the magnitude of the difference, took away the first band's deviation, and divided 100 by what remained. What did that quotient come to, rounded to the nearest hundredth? 2.13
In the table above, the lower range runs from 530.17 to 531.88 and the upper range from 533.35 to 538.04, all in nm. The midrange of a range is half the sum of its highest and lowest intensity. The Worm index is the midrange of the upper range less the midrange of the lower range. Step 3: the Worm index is -5.0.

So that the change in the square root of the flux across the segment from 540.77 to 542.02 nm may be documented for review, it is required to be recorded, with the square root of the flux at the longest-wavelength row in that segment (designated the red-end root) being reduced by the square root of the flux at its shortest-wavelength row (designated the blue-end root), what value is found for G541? 1.3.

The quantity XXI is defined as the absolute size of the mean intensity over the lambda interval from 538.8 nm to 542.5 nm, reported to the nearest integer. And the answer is 58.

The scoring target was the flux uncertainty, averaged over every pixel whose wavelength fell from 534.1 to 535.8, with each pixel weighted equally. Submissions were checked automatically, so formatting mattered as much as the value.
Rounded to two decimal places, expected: 2.94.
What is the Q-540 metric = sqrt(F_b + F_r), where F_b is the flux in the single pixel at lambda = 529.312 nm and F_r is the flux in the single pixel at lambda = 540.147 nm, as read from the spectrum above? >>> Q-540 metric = 11.1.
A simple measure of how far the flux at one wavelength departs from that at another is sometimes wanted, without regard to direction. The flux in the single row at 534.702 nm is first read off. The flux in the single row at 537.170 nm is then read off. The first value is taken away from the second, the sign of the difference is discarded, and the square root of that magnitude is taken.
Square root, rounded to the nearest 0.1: 1.9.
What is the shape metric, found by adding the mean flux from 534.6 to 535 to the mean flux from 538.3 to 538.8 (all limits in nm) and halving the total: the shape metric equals 55.4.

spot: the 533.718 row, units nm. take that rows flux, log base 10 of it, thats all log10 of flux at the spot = 1.74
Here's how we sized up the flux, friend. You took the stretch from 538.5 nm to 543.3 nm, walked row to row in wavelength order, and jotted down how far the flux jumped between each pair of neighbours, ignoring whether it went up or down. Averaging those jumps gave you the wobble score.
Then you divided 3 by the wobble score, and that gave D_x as 0.47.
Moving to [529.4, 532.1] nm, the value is 0.61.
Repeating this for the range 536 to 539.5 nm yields 0.53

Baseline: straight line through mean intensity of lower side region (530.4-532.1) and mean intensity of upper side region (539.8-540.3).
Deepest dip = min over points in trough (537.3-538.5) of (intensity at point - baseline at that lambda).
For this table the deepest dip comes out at -1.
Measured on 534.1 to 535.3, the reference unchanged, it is -14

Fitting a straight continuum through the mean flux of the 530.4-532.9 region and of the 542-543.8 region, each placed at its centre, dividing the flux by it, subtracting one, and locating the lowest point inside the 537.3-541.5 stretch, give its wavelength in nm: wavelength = 540.396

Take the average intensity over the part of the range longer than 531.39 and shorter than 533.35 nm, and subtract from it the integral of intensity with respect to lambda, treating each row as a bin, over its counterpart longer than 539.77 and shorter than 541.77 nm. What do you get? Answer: -58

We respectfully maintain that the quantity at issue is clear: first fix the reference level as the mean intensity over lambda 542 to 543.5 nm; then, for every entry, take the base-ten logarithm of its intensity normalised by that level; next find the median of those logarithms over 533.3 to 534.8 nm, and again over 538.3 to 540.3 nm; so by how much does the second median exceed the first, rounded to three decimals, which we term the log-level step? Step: 0.076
